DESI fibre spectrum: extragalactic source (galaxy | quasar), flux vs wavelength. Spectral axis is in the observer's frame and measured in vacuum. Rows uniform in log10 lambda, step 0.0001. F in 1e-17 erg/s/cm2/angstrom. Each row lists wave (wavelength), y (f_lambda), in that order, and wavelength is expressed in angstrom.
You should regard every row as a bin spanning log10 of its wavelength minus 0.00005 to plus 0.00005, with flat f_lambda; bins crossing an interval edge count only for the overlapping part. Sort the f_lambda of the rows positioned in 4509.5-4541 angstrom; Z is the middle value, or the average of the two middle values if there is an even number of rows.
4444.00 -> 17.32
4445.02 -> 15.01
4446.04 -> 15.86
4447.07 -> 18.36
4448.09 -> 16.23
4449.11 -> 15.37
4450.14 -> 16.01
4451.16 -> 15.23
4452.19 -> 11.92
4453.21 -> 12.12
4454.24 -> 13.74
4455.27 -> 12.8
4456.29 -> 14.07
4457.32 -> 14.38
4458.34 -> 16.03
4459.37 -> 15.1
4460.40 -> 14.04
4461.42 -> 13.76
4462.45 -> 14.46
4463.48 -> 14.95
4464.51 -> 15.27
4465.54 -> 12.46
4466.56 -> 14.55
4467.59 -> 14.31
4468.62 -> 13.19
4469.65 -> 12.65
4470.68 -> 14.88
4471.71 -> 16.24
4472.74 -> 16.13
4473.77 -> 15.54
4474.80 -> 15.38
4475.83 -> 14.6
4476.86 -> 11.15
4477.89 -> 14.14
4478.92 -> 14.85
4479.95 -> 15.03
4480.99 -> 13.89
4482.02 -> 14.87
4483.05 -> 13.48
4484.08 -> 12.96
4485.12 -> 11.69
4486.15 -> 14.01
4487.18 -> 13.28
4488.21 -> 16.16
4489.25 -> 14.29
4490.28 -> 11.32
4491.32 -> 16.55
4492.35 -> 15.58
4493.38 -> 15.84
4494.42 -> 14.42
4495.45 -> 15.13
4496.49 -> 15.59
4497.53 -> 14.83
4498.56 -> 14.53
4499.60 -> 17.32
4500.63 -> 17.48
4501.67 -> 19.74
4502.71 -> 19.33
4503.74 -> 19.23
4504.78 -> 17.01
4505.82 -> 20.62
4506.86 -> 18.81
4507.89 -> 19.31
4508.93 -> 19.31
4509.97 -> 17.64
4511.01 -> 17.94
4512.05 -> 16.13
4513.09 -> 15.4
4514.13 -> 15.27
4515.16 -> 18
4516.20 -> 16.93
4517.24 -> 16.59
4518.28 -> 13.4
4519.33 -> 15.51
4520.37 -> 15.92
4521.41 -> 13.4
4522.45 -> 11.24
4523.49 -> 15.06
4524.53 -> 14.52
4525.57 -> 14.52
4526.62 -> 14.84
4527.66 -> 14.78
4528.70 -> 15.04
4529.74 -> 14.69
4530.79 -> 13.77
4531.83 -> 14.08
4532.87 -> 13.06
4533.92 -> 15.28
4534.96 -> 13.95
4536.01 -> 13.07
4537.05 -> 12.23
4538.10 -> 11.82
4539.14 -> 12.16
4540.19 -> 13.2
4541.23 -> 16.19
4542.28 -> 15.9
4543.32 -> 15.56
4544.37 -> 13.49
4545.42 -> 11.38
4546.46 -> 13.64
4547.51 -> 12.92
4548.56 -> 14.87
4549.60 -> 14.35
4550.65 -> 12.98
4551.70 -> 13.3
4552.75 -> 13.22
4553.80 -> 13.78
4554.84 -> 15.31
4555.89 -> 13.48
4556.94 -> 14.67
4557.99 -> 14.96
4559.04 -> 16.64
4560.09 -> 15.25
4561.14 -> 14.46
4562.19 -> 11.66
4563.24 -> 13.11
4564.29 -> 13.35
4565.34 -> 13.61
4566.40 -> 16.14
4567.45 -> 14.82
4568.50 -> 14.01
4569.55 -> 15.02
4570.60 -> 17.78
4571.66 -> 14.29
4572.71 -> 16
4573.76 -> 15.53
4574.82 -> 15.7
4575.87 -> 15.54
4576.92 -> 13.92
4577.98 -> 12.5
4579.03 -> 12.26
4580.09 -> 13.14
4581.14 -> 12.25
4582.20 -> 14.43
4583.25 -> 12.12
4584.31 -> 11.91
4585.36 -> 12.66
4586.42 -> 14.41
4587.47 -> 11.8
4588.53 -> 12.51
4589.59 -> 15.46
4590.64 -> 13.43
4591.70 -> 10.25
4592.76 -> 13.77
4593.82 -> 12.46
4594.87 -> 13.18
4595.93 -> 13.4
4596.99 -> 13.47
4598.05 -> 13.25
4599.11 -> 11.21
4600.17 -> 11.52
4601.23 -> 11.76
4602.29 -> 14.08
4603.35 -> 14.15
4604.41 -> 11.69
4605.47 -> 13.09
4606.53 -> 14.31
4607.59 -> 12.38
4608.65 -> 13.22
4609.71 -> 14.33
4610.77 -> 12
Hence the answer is 14.7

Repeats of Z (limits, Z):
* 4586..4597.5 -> 13.4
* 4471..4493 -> 14.6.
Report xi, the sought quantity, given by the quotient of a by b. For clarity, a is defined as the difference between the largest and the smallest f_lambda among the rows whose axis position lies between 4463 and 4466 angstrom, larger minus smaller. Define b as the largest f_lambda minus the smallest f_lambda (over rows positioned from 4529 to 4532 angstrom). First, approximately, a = 2.81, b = 0.9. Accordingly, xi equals 3.1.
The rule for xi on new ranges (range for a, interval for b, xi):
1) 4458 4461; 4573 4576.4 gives 11.7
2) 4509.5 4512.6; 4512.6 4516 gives 0.7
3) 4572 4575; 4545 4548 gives 0.2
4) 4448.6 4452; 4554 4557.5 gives 0.4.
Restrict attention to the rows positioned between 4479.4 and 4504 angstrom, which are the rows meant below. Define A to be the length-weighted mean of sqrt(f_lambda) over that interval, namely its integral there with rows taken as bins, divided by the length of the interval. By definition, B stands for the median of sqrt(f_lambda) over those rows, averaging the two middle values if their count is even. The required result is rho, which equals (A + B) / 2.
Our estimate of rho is 3.9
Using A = 3.89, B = 3.87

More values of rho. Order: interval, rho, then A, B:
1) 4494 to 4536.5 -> 3.9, 3.98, 3.91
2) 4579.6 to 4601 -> 3.6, 3.58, 3.59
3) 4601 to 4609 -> 3.6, 3.62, 3.63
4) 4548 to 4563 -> 3.8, 3.76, 3.80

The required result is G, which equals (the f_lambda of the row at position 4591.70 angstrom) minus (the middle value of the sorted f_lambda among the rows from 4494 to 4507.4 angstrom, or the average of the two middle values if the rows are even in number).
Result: -7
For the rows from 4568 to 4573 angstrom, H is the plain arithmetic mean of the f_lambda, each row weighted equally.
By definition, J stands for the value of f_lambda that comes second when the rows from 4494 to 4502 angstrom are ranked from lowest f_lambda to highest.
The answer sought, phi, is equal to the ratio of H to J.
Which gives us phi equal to 1.06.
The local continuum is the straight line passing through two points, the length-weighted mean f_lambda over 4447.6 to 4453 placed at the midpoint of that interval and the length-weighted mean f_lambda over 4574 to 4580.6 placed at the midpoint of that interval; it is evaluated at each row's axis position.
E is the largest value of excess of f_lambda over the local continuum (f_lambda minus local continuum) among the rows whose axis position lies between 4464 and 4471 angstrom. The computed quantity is 0.6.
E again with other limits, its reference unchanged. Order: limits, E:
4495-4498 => 1.1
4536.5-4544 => 2.0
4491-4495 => 2.0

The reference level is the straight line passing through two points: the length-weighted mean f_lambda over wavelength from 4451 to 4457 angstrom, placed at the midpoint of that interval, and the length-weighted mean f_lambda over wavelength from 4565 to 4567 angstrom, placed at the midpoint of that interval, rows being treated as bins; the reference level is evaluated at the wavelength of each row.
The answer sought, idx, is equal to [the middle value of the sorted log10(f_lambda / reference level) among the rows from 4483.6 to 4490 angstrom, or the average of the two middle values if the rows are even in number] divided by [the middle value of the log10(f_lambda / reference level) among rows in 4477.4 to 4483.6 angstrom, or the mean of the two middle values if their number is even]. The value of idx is 0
